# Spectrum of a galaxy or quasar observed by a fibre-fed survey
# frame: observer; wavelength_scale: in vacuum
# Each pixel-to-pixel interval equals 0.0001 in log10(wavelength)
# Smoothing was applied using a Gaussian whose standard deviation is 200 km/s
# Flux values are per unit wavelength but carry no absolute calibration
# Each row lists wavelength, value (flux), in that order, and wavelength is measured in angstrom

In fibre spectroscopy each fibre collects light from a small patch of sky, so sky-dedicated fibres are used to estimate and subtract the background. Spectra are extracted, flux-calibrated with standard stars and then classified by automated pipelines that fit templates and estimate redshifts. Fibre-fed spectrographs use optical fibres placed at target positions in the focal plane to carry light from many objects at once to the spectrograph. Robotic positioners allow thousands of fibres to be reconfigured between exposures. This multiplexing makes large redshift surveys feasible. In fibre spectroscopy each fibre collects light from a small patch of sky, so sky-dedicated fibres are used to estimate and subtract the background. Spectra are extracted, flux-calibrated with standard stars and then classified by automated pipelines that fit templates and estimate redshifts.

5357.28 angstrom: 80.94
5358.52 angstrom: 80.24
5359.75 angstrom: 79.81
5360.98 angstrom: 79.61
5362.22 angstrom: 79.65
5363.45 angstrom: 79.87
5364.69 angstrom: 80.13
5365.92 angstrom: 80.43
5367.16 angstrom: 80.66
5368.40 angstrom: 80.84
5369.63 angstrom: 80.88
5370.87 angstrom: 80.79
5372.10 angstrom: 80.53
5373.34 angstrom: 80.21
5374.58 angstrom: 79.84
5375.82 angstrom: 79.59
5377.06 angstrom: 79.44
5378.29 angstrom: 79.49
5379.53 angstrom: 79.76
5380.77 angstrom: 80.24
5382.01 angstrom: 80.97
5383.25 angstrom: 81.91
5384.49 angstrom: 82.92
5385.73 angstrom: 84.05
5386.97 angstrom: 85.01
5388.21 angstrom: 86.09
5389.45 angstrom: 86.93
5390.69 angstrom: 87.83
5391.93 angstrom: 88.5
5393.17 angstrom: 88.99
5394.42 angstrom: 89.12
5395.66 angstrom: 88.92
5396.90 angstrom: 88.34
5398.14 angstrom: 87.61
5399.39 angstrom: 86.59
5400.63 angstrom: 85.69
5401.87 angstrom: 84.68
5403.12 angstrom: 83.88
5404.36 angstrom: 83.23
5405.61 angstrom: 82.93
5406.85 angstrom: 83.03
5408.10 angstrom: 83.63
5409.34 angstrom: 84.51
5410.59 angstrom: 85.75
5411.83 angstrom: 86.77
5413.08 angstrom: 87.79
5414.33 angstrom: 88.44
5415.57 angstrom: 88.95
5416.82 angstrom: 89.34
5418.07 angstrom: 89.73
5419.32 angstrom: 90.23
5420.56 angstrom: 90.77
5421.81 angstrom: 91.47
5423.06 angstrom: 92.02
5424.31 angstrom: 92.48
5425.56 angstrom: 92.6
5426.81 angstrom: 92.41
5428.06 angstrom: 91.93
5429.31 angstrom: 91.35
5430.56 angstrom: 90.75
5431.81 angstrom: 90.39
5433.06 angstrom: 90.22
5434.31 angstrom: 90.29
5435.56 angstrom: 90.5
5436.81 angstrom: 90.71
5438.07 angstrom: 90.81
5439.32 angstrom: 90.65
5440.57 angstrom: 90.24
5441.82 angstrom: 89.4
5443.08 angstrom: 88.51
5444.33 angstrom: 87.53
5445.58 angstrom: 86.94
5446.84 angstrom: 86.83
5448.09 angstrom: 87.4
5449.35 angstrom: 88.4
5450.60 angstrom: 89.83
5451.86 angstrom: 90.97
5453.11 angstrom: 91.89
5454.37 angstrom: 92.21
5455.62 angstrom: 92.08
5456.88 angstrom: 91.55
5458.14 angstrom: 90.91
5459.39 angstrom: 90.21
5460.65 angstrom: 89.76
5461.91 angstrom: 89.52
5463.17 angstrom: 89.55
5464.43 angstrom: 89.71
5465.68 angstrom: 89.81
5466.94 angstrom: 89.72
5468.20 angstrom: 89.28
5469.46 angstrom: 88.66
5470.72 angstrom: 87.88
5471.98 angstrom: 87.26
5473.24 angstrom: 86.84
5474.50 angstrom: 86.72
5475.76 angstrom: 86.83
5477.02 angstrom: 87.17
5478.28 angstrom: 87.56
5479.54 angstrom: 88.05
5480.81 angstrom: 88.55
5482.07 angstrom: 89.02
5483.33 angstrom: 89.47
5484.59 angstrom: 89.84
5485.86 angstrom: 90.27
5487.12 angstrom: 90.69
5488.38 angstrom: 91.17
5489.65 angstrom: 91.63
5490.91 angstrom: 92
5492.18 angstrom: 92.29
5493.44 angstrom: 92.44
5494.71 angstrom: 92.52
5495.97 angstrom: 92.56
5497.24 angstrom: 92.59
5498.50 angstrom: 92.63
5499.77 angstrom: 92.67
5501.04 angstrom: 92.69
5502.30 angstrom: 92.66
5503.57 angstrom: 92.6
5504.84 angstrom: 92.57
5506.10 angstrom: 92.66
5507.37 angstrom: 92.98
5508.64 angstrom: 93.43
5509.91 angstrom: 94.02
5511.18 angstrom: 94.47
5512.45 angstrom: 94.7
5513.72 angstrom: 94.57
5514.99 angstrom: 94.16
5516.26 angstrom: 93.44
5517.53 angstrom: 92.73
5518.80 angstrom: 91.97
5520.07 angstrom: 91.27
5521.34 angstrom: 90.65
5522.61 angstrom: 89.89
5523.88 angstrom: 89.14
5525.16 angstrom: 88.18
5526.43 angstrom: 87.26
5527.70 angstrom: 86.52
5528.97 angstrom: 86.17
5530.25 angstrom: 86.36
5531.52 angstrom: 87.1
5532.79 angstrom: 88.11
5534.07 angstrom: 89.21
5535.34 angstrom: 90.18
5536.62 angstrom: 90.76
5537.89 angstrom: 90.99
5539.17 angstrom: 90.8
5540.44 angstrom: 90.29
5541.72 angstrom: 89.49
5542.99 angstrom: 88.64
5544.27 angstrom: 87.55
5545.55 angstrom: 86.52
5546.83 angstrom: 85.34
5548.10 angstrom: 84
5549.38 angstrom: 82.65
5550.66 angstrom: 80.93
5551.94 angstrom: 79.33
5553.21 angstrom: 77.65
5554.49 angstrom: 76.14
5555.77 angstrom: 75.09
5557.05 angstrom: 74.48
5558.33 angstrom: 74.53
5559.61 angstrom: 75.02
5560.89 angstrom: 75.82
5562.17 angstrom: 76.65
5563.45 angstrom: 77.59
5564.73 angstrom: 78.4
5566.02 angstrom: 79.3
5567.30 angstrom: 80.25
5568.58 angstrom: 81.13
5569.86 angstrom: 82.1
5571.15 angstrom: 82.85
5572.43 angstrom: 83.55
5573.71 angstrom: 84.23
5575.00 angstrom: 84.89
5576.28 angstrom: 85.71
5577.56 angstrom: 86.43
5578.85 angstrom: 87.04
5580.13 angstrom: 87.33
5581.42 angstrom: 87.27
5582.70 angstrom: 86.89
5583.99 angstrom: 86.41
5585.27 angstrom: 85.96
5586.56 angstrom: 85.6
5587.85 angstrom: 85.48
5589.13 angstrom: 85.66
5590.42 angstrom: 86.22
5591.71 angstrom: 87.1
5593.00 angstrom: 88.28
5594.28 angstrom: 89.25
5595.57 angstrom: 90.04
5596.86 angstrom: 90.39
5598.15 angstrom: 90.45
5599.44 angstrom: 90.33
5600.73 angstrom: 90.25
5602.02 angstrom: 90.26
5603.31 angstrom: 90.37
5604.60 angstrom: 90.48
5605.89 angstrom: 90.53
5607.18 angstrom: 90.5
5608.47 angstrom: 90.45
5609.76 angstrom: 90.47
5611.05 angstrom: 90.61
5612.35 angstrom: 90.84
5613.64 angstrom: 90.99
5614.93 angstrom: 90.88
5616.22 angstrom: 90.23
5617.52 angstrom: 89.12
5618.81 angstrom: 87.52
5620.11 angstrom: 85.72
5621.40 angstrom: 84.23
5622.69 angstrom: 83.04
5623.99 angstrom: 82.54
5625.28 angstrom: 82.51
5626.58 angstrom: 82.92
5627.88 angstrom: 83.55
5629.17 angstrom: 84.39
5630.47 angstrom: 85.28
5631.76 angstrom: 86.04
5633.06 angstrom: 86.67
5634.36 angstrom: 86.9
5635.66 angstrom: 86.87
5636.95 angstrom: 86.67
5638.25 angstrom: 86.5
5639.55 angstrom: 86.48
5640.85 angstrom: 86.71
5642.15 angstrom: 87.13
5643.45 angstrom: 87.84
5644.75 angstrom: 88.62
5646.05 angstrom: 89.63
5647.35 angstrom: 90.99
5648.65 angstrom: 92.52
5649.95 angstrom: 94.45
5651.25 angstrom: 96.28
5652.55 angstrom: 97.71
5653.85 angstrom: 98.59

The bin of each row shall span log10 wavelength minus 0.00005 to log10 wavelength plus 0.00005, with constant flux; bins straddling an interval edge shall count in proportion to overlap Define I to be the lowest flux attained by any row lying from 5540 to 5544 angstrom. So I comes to 88.64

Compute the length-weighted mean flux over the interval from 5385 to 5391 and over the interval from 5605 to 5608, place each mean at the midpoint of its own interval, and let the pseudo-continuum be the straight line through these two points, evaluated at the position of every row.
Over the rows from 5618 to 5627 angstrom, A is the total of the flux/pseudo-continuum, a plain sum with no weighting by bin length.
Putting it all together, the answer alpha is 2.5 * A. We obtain 16.2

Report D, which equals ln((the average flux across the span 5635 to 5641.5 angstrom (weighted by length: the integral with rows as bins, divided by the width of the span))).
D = 4.46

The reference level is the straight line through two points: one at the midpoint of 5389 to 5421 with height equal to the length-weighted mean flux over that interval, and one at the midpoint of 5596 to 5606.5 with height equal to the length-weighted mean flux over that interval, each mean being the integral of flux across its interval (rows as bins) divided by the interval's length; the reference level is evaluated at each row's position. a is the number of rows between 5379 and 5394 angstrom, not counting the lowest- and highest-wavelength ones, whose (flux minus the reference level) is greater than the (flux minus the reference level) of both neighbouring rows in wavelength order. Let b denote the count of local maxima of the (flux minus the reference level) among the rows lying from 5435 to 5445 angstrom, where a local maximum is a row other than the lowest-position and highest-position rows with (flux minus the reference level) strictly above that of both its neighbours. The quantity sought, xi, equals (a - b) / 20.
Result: -0.05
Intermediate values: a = 0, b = 1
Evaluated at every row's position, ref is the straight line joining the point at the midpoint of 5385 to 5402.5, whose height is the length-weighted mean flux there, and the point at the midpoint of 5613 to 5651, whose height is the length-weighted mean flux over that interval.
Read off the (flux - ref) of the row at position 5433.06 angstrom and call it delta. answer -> 3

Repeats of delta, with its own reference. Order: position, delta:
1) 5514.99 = 7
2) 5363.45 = -7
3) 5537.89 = 4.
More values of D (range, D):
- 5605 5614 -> 4.51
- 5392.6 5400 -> 4.48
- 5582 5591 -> 4.46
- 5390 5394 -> 4.48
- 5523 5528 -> 4.48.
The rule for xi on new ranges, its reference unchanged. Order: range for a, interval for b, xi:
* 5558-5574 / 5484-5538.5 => -0.10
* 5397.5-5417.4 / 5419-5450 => -0.10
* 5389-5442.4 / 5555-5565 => 0.15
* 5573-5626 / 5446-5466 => 0.15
